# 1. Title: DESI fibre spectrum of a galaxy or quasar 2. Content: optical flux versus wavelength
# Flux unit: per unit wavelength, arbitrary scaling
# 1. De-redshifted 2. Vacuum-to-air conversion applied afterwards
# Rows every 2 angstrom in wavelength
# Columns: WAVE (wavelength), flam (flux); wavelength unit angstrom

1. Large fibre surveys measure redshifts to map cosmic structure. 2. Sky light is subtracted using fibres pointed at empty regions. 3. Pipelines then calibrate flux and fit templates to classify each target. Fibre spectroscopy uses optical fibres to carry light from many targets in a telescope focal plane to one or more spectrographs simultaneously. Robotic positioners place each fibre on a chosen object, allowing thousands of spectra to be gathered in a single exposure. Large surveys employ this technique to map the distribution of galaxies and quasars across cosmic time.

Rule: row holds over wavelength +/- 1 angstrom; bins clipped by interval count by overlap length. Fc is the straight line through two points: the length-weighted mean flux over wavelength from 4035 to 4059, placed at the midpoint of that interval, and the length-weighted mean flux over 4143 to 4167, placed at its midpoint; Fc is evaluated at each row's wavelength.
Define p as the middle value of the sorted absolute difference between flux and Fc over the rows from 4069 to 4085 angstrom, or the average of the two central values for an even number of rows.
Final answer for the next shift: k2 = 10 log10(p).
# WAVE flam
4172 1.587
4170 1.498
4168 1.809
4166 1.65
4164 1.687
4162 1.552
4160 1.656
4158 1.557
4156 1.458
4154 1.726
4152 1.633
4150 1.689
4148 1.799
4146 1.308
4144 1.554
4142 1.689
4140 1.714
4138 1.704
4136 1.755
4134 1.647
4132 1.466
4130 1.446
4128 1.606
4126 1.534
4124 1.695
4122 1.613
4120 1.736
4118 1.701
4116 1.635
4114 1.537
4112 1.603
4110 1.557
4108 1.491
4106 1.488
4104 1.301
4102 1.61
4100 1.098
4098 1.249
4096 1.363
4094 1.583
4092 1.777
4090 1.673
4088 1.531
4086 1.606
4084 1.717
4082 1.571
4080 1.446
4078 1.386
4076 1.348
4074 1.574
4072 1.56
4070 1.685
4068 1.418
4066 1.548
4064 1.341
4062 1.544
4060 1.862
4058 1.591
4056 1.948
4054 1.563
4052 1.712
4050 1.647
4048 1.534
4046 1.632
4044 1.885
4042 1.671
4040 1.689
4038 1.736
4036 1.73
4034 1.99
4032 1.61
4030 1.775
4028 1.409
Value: -9.7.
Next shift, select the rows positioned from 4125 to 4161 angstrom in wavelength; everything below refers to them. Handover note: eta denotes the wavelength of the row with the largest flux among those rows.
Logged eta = 4148 angstrom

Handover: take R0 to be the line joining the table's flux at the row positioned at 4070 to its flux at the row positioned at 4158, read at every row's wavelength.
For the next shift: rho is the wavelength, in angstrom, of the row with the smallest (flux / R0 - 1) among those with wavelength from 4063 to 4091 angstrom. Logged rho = 4064 angstrom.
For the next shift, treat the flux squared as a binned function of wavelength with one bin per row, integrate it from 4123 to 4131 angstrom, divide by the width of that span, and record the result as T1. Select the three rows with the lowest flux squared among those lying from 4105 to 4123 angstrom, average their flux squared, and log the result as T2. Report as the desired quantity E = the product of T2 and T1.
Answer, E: 5.6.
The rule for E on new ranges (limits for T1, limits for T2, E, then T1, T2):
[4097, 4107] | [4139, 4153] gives 4.2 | 1.85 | 2.3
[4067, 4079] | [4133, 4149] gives 5.1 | 2.25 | 2.3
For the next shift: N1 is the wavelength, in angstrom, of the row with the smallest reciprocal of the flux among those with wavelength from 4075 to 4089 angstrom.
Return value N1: 4084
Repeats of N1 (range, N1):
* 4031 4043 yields 4034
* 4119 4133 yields 4120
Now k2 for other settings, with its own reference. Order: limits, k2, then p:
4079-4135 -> -10.2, 0.10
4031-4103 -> -9.3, 0.12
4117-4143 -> -10.7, 0.08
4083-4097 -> -11.4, 0.07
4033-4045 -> -15.1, 0.03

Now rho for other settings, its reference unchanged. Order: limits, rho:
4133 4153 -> 4146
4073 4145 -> 4100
